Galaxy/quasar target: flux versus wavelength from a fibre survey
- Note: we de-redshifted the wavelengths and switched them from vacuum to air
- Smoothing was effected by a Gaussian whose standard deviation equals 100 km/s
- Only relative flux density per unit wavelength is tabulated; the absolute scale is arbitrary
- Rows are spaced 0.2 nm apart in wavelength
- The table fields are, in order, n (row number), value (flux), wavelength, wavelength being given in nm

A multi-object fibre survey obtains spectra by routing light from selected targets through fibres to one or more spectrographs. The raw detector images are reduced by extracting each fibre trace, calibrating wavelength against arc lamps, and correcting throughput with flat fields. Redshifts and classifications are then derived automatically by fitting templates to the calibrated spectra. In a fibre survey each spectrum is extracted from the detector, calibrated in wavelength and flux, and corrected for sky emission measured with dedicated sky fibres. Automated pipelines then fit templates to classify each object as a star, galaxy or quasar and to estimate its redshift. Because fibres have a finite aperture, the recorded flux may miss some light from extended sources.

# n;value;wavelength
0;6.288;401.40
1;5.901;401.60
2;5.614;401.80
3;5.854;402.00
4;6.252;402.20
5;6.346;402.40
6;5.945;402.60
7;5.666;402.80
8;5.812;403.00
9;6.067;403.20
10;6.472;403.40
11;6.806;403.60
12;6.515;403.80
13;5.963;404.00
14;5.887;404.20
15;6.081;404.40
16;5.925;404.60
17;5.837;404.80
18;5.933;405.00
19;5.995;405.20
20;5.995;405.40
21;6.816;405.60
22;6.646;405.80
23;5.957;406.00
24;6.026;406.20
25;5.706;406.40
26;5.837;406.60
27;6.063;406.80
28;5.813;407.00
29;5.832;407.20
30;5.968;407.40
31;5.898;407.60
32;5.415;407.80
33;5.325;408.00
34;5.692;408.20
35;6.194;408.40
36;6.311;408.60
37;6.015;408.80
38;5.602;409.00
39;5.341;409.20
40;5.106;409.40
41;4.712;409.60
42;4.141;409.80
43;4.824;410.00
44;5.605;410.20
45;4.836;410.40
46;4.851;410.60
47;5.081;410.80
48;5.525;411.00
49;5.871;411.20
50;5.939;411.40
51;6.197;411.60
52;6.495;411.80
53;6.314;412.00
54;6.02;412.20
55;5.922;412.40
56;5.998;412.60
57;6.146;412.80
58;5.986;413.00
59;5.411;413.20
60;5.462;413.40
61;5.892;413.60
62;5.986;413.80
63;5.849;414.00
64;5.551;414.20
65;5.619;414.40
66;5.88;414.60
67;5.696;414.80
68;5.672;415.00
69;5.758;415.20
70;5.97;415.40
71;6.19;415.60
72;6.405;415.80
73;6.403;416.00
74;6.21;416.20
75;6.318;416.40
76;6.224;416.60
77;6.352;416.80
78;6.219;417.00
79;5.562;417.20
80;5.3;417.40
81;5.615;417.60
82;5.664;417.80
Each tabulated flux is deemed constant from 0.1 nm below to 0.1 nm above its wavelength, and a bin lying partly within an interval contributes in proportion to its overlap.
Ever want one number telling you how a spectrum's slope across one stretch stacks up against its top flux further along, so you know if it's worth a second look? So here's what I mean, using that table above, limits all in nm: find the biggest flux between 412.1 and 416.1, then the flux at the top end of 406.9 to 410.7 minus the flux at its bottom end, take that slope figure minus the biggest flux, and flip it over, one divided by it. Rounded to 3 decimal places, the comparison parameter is -0.136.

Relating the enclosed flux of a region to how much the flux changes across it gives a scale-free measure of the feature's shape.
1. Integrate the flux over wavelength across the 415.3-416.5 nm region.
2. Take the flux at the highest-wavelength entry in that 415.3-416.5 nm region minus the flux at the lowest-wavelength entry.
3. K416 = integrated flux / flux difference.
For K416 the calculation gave 22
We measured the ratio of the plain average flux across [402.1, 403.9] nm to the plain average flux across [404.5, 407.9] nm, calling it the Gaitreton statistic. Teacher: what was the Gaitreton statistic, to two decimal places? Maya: 1.04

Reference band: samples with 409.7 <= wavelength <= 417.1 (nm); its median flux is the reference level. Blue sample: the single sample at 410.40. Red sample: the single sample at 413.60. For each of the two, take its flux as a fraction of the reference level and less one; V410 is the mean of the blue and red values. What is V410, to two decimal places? -0.09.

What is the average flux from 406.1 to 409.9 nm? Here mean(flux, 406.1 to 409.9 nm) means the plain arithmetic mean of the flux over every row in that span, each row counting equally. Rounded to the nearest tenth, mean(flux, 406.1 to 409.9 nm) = 5.6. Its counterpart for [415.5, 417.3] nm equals 6.2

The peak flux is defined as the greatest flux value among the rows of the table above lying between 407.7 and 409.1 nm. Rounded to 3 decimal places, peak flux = 6.311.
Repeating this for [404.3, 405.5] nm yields 6.081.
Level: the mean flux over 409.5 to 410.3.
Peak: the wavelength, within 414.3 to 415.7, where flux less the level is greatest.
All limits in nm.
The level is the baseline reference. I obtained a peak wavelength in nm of 415.60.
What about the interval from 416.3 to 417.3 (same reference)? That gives 416.80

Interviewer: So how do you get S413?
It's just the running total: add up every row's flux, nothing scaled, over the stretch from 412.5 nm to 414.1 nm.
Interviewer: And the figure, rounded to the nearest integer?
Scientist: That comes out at 47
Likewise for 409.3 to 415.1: 163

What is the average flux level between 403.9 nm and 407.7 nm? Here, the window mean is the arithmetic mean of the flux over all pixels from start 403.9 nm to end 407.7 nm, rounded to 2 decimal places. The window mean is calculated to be 6.01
